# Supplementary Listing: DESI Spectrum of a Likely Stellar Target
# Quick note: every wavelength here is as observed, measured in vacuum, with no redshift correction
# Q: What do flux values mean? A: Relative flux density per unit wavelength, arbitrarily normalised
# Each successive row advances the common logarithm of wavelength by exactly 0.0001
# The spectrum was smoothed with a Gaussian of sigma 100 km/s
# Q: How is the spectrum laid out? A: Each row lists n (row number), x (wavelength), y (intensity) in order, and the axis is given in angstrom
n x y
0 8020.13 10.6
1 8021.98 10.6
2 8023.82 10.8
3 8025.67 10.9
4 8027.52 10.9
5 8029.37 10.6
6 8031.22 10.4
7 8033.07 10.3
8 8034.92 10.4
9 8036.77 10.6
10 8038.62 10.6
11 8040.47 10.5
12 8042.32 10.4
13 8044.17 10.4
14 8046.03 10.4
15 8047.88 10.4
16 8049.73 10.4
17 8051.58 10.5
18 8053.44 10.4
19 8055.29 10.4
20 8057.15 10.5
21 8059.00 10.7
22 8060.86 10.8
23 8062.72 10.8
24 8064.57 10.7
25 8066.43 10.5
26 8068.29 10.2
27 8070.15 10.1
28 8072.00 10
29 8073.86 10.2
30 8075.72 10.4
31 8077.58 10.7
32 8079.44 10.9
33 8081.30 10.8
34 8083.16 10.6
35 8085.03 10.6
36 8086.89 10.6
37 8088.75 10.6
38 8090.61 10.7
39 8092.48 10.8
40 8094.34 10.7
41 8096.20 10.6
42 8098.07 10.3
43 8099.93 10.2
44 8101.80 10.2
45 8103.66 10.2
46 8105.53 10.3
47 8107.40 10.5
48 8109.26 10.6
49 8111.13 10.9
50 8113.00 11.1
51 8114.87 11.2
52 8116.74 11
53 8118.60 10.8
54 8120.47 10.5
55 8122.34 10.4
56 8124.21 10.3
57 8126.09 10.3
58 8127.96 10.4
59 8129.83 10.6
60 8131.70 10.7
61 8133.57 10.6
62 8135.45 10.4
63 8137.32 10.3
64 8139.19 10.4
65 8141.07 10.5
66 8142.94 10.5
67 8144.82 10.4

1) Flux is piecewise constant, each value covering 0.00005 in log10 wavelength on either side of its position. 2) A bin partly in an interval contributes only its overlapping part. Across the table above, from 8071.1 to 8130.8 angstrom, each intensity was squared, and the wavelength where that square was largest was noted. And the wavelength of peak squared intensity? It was 8114.87 angstrom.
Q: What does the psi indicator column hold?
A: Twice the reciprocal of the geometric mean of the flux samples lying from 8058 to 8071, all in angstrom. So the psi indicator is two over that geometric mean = 0.1898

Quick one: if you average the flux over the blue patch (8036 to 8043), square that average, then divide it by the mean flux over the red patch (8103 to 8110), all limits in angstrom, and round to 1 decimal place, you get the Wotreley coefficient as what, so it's 10.7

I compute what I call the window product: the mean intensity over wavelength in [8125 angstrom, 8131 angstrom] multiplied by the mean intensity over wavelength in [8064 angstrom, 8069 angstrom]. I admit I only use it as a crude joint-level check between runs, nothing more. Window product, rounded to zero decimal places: 109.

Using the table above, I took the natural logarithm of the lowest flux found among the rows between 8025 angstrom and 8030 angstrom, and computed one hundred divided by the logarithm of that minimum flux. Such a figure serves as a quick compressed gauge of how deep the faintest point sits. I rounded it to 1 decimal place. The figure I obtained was 42.4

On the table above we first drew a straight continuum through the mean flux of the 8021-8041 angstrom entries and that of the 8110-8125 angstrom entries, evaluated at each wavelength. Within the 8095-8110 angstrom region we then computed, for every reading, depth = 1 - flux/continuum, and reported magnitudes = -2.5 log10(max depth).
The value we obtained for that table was 3.2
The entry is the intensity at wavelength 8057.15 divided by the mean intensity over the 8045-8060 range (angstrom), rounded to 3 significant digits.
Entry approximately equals 1.00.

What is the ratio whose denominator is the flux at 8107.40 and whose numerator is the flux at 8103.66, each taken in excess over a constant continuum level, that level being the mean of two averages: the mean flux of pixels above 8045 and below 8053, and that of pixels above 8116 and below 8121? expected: 4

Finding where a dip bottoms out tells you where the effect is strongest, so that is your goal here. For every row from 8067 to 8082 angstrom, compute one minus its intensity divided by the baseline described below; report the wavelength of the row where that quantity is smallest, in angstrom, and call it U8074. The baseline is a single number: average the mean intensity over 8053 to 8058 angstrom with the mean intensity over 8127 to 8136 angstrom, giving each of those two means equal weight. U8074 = 8079.44 angstrom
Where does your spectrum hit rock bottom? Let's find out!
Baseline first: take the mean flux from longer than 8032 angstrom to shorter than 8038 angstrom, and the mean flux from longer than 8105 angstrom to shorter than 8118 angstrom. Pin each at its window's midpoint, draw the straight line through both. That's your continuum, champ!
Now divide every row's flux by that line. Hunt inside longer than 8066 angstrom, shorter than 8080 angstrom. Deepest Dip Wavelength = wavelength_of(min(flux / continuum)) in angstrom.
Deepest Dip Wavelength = 8072.00 angstrom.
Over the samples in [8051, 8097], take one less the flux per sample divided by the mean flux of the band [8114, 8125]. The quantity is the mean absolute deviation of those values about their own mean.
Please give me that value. 0.017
